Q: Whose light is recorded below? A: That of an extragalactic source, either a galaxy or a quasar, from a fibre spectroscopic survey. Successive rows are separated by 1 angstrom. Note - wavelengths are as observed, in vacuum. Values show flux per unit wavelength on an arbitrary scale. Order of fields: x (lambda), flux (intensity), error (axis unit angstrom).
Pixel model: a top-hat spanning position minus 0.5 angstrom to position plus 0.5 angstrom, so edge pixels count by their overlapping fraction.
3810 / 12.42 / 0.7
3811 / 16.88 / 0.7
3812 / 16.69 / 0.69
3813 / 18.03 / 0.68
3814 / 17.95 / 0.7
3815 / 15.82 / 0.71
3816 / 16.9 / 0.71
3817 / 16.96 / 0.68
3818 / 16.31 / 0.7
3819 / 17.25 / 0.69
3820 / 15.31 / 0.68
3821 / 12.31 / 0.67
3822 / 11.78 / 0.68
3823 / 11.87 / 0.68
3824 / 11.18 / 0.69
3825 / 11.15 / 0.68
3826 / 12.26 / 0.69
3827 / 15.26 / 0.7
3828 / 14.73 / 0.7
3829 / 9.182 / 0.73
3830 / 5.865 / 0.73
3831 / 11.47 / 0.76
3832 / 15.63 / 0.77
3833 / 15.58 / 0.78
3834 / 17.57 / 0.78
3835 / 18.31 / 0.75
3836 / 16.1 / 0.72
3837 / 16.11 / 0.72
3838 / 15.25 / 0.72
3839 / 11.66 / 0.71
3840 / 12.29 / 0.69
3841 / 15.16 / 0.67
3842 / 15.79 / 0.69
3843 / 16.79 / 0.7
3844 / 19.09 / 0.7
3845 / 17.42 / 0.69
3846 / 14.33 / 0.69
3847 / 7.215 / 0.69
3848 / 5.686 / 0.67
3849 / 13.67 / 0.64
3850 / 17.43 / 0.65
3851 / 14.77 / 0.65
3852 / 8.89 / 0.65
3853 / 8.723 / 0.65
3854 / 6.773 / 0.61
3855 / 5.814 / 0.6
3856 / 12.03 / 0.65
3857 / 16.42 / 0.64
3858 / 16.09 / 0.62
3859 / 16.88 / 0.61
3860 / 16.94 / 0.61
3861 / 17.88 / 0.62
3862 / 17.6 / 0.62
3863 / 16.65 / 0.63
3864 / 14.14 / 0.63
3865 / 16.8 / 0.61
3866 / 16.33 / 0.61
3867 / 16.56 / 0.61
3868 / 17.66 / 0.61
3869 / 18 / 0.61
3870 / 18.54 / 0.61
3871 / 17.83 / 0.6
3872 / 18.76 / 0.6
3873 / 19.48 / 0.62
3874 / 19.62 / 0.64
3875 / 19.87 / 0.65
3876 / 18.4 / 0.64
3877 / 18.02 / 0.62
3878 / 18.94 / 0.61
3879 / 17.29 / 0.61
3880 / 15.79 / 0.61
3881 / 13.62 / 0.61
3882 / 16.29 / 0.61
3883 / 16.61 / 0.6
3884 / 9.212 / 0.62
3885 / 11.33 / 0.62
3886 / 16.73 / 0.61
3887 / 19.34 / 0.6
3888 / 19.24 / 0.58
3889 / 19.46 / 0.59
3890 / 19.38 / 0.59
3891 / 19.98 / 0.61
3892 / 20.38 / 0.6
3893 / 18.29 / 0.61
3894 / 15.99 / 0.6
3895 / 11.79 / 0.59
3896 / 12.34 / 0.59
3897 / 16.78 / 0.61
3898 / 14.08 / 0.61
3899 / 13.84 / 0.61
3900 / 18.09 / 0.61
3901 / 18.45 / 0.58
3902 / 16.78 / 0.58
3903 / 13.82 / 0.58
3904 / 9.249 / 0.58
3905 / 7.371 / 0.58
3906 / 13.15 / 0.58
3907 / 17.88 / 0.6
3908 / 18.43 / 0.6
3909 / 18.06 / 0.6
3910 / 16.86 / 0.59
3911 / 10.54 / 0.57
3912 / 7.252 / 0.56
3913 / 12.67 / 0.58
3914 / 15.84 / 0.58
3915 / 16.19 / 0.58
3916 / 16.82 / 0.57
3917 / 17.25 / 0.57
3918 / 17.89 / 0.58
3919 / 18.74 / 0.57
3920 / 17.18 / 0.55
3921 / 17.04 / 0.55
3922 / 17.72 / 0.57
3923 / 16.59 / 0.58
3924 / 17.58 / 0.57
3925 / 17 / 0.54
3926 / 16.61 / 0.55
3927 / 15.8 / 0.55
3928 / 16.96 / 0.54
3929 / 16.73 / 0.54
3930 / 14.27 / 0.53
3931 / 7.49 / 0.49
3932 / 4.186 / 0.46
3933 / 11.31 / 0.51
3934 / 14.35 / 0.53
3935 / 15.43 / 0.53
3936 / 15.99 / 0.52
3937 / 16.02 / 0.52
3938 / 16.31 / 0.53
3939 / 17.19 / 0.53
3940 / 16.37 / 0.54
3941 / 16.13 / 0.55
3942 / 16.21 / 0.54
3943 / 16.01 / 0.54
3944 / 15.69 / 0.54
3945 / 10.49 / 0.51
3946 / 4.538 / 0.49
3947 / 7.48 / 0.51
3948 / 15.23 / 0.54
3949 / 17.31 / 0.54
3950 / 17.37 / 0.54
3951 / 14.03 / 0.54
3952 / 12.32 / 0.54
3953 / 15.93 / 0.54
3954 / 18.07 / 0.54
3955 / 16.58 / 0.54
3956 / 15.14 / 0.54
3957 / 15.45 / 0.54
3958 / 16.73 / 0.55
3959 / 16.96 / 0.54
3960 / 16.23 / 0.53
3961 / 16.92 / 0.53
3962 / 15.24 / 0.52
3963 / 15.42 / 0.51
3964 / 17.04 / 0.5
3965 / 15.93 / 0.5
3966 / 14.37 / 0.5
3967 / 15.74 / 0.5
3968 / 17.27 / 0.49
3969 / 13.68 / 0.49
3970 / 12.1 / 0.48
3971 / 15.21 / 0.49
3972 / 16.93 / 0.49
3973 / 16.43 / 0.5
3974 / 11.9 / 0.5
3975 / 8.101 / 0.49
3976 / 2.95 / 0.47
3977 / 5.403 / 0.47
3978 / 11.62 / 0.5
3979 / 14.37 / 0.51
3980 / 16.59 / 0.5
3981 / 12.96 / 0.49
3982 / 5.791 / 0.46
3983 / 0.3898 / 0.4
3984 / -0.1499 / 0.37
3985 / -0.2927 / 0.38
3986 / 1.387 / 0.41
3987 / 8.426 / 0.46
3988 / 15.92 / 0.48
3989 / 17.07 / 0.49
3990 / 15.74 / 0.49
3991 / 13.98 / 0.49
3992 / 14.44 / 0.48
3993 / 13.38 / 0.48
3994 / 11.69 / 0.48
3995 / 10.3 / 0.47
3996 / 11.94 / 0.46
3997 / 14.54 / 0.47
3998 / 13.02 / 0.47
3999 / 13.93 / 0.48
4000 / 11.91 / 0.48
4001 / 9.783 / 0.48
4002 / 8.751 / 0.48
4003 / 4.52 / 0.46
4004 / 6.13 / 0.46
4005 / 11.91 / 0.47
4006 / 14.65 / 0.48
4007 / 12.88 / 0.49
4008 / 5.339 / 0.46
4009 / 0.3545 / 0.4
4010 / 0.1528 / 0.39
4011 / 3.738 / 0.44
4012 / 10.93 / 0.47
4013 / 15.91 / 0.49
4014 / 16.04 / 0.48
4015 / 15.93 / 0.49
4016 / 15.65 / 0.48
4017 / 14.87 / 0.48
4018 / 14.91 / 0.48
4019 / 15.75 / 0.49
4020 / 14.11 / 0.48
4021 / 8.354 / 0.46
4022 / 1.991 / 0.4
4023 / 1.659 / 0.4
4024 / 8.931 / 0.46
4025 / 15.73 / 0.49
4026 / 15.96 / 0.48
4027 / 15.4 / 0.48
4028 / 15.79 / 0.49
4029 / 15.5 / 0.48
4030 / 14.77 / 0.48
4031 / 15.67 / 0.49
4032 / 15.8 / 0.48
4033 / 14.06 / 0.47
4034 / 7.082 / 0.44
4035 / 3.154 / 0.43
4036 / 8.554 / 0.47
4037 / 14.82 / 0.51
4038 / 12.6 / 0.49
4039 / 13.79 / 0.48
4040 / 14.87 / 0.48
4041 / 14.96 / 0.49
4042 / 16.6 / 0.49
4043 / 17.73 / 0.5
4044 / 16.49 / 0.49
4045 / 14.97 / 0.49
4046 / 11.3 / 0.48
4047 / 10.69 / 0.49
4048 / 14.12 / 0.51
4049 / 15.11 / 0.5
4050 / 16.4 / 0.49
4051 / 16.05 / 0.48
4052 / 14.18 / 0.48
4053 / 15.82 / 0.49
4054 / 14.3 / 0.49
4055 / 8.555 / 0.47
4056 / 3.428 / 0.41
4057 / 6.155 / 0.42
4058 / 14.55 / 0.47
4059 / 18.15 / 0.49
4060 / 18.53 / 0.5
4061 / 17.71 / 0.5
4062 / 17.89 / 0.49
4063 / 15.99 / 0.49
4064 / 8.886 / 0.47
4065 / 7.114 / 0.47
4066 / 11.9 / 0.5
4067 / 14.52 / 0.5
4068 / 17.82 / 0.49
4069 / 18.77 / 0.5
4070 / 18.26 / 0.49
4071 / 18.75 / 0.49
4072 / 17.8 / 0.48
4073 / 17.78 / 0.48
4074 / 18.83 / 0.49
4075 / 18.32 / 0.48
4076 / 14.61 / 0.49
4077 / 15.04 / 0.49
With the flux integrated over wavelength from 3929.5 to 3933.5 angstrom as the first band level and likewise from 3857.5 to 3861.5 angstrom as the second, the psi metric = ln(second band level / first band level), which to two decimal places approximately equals 0.60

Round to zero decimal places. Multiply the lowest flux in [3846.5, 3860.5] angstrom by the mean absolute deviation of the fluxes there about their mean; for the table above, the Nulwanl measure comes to 23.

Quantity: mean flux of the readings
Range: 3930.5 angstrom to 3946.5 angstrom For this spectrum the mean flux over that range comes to 13.4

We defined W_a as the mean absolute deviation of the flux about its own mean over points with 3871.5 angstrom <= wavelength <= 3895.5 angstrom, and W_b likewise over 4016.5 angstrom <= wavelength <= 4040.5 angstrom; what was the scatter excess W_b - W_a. 1.52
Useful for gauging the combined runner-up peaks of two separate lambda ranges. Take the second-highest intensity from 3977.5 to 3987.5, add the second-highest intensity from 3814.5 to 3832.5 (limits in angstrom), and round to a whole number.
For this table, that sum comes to 31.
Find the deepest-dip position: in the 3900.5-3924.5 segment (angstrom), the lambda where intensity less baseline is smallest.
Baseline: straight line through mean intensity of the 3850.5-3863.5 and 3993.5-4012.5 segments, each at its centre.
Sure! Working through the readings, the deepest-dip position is 3905 angstrom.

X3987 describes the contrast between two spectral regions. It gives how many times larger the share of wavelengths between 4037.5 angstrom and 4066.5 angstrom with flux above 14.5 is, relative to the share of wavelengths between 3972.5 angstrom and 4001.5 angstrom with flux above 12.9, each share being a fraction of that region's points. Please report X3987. 1.2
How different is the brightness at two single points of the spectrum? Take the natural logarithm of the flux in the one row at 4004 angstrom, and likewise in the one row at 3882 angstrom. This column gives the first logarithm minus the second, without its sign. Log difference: 0.98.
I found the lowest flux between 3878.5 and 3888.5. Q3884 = 9.212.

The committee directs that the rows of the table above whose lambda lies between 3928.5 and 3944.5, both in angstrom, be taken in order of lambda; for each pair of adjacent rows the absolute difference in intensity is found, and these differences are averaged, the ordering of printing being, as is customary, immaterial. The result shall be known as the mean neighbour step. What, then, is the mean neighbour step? 1.81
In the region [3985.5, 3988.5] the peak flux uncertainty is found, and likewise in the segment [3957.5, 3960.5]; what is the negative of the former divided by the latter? -0.87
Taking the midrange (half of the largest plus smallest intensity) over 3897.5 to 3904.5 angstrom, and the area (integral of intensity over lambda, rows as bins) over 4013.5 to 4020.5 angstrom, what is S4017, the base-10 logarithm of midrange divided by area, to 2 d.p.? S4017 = -0.89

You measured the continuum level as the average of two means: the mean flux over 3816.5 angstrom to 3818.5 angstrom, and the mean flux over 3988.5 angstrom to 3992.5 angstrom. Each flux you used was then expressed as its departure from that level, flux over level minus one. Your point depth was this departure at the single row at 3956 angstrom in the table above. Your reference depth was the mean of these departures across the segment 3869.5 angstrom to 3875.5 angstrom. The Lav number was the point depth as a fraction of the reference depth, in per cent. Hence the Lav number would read -27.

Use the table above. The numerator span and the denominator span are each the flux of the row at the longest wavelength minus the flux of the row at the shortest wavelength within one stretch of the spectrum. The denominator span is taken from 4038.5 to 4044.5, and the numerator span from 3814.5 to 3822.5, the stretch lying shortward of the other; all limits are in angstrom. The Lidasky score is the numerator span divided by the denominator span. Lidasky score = -1.5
